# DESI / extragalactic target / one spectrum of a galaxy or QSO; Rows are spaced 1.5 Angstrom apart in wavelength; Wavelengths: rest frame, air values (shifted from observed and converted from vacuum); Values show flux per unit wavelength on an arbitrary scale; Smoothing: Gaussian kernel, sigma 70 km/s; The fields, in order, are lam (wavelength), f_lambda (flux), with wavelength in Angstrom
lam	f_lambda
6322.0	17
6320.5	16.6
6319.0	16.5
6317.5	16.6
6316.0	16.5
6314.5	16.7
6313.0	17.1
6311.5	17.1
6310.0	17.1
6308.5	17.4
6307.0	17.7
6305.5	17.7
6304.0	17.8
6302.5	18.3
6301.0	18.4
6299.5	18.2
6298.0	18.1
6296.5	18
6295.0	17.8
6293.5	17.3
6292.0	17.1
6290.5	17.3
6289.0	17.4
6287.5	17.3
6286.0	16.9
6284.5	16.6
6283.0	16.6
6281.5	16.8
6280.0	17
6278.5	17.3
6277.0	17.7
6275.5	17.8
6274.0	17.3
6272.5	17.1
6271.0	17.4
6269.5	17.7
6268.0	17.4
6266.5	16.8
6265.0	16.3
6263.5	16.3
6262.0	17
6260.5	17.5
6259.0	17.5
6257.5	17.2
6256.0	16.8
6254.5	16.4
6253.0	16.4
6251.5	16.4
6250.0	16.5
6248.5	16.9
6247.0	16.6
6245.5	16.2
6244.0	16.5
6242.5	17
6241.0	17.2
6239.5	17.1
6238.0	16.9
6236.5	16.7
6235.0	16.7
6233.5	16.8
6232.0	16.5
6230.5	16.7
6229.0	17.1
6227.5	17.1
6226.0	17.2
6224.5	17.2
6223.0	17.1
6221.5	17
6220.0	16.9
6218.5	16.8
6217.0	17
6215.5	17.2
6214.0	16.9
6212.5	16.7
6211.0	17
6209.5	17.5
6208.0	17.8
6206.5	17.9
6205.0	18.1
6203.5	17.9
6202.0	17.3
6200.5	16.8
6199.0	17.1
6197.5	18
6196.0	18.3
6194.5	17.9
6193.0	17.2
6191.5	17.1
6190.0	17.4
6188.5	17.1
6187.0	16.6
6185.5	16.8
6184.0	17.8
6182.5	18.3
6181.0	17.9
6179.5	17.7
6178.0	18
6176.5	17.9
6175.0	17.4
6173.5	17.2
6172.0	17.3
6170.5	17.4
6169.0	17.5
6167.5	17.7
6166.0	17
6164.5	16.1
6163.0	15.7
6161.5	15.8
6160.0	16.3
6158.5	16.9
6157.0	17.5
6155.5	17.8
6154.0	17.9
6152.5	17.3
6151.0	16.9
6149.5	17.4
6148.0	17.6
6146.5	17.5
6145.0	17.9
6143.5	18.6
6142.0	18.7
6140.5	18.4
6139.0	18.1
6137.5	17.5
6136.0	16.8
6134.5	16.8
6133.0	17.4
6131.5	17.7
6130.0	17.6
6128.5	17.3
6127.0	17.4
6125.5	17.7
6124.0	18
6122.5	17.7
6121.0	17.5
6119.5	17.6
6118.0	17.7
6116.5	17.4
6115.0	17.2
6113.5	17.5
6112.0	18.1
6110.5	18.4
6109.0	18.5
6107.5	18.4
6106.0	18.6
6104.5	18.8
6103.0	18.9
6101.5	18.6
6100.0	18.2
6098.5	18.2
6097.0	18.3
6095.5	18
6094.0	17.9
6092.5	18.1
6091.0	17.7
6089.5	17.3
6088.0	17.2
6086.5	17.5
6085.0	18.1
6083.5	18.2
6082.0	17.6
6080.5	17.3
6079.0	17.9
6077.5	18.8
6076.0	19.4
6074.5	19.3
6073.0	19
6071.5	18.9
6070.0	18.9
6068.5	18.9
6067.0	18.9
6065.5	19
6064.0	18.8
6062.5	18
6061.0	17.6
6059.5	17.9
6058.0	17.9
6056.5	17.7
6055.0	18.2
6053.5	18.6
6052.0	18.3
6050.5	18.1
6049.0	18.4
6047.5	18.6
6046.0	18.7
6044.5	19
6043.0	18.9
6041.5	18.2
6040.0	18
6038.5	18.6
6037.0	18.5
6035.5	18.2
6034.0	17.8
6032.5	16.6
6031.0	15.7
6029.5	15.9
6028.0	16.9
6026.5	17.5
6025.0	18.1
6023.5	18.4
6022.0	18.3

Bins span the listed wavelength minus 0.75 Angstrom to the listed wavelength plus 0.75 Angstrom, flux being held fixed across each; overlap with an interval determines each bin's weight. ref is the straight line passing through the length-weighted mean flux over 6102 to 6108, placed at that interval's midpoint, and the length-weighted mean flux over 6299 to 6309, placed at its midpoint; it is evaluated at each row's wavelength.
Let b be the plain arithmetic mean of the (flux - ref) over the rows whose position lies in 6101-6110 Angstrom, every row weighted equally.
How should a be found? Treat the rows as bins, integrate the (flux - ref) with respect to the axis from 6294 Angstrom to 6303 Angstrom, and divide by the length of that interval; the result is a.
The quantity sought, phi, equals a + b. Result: 0.1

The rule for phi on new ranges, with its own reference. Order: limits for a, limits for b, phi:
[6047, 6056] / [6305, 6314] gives -1.1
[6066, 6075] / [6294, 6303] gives 0.3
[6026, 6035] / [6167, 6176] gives -3.2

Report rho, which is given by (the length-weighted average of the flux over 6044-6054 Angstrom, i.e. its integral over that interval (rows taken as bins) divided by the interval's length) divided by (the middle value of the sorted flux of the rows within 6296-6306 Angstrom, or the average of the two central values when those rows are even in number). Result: 1.02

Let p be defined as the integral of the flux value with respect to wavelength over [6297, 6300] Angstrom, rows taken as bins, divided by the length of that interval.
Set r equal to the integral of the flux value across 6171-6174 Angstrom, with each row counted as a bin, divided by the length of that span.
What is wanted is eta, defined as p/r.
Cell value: 1.05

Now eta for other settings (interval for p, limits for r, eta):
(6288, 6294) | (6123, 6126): 0.97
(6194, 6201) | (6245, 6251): 1.07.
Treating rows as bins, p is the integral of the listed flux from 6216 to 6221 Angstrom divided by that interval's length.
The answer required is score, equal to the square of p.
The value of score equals 286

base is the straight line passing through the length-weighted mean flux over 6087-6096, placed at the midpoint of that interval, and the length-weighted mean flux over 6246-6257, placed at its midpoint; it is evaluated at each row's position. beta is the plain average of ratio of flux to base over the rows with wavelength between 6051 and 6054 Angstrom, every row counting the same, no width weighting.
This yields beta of 1.03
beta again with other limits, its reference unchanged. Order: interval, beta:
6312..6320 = 1.03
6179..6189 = 1.02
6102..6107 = 1.07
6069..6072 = 1.06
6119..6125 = 1.01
